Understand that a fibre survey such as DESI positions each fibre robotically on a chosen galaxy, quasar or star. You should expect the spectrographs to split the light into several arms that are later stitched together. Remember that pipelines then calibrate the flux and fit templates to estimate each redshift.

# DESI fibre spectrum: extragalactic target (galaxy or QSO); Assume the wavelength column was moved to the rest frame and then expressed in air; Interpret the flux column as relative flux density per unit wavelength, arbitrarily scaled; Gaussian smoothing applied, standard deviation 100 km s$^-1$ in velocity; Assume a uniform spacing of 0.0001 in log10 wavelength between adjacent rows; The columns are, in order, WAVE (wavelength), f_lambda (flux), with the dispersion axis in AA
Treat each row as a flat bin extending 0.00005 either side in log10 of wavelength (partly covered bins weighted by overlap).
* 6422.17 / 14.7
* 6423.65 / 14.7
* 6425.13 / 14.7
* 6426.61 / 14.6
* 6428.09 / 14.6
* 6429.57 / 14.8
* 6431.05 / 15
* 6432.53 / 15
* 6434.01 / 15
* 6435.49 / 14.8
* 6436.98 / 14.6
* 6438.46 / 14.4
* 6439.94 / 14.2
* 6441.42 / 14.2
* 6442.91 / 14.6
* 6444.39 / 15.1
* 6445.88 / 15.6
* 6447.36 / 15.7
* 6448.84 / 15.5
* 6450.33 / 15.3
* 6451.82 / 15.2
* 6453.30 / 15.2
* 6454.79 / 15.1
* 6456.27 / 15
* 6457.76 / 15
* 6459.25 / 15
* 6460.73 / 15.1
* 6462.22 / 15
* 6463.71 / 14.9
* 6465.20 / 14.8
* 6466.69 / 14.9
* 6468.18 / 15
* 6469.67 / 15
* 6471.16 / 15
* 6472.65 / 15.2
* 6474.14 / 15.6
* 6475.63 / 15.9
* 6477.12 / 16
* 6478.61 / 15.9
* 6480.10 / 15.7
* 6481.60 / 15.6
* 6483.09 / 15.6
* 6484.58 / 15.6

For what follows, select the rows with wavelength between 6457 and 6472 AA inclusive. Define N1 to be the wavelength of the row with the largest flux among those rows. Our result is 6460.73 AA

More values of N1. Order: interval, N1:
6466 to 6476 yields 6475.63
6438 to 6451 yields 6447.36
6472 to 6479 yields 6477.12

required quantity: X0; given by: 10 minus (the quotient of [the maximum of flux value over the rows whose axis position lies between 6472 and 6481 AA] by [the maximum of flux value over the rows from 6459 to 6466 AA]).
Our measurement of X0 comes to 8.94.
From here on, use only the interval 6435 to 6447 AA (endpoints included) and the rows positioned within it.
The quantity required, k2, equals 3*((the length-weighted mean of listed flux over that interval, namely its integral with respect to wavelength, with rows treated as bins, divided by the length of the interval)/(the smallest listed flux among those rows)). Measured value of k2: 3.11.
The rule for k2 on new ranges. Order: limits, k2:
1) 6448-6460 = 3.03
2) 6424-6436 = 3.04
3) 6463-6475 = 3.05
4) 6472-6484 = 3.10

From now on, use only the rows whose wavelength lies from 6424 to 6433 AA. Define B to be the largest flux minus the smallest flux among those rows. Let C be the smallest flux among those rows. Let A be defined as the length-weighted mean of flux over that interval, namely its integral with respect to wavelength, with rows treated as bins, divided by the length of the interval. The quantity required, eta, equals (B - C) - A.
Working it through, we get -29.0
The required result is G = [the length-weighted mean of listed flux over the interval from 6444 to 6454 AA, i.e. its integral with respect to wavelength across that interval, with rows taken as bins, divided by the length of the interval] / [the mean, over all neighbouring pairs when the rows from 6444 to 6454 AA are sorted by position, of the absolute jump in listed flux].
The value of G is 84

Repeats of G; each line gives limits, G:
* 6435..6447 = 51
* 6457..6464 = 200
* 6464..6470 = 224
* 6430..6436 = 224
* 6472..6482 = 79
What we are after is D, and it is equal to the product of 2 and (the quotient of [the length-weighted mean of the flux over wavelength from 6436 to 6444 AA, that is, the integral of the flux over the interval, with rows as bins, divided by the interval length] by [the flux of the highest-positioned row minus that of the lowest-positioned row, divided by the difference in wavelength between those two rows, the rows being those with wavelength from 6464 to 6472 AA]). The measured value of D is 860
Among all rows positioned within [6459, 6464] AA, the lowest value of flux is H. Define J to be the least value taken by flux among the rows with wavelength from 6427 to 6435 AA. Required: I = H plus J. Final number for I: 29.5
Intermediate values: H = 14.9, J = 14.6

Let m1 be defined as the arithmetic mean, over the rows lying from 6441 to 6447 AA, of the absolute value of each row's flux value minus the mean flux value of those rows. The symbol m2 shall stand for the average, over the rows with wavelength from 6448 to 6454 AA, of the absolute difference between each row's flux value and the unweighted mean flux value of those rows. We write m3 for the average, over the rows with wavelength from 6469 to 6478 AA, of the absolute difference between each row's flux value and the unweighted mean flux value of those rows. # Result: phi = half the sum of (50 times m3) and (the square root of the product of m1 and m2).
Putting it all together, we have 10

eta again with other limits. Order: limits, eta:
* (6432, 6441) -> -28.0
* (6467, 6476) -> -29.3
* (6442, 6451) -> -28.8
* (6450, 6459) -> -29.8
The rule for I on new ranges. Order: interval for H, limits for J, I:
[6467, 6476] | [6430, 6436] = 29.8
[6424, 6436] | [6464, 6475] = 29.4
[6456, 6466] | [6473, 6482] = 30.4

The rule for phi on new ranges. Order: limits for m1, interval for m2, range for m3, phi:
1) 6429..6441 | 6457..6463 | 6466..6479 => 10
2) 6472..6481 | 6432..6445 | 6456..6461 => 1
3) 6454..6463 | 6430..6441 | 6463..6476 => 7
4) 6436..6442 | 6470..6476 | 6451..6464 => 2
